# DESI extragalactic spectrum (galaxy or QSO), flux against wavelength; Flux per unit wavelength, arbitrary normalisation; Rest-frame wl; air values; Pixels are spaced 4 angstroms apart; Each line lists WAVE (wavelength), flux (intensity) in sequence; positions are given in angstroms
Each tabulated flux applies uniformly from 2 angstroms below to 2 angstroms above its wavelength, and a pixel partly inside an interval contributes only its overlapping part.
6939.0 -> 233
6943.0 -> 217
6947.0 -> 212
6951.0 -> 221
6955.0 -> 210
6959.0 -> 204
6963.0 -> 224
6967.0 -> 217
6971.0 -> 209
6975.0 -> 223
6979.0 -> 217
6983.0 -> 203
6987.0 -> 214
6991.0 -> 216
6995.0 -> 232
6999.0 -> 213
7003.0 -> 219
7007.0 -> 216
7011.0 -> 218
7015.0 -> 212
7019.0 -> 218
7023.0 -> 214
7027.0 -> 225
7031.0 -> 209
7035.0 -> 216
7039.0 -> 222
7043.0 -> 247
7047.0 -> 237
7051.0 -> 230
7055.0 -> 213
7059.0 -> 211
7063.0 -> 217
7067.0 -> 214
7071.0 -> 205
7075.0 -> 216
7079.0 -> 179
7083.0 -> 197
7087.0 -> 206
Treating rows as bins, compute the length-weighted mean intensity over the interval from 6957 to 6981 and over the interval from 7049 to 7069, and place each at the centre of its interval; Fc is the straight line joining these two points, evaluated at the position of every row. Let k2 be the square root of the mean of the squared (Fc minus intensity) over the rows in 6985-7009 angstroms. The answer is 6.8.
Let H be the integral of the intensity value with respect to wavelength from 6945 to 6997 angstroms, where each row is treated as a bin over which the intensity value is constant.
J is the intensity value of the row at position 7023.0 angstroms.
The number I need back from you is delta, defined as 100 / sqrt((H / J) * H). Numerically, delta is 0.13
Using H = 11208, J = 214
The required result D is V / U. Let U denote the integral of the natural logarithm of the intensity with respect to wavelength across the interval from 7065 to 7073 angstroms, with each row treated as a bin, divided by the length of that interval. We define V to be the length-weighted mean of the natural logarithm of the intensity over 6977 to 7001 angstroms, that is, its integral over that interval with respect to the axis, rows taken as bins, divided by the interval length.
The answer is 1.01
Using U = 5.34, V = 5.374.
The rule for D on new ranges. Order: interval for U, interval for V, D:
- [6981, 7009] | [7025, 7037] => 1.00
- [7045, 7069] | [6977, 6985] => 0.99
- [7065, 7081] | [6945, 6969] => 1.01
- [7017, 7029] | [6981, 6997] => 1.00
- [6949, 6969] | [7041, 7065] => 1.01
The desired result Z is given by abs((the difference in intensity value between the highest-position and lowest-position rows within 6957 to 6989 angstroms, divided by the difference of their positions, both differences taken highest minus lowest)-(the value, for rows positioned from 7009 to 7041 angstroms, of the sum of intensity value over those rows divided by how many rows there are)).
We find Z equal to 216.4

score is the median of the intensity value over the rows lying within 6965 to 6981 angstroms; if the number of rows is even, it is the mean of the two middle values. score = 217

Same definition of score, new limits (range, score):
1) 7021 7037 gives 215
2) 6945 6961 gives 211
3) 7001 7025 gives 217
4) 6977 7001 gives 215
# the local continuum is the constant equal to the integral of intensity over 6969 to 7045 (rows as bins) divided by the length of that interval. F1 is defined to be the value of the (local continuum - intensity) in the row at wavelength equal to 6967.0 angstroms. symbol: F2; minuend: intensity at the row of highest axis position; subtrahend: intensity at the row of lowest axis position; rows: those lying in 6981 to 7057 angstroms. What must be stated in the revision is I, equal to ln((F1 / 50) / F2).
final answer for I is -6.2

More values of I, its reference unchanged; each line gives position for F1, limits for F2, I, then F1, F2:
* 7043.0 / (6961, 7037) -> -2.6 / -29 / -8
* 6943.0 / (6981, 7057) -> -6.2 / 1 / 10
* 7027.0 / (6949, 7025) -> -3.9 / -7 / -7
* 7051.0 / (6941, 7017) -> -3.0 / -12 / -5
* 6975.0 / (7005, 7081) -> -5.9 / -5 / -37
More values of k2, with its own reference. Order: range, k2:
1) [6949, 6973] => 7.2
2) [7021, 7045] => 13.4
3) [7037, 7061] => 16.2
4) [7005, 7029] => 4.1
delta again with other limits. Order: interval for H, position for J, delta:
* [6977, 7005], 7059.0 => 0.24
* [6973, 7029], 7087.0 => 0.12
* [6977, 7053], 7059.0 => 0.09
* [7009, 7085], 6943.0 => 0.09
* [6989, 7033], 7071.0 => 0.15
